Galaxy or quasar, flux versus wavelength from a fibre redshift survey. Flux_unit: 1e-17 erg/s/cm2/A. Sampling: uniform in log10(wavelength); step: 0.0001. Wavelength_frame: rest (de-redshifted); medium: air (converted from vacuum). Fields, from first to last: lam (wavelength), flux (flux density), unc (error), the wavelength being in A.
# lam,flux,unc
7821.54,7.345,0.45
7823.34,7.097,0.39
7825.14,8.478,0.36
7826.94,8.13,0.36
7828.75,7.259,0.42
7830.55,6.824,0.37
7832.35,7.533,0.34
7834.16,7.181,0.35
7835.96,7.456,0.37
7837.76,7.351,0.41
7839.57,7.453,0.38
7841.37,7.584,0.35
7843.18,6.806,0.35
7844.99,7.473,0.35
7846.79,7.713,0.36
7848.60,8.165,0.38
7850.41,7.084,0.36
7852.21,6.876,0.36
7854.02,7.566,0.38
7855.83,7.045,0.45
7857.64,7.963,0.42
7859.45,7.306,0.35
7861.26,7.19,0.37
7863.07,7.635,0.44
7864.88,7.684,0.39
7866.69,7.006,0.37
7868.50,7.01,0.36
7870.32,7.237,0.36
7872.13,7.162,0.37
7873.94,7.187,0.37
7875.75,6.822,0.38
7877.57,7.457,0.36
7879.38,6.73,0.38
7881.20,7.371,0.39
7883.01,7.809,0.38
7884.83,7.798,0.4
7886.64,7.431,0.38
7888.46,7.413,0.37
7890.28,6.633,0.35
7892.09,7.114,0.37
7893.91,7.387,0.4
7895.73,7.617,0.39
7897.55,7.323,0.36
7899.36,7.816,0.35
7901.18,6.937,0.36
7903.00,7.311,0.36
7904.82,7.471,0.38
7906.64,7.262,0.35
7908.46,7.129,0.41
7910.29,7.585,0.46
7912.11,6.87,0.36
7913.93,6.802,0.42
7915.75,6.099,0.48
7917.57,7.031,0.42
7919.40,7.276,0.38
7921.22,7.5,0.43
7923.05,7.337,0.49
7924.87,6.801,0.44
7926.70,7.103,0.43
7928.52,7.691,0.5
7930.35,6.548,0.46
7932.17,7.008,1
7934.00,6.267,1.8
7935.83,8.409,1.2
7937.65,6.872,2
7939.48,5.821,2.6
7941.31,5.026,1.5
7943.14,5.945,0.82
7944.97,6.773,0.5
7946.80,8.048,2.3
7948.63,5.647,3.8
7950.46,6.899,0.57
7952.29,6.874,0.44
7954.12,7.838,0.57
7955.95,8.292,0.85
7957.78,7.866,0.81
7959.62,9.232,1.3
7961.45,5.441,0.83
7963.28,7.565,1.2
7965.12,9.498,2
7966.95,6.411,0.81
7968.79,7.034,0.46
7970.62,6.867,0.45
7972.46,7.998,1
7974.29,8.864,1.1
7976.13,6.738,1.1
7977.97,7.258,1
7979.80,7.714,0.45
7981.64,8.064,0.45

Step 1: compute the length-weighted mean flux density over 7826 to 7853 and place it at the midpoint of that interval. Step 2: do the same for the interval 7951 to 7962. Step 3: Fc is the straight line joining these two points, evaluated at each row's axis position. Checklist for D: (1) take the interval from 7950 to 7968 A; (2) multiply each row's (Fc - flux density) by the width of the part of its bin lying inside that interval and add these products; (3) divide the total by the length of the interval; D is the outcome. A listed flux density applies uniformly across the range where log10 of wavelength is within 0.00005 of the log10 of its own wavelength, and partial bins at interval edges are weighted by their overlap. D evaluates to 0.0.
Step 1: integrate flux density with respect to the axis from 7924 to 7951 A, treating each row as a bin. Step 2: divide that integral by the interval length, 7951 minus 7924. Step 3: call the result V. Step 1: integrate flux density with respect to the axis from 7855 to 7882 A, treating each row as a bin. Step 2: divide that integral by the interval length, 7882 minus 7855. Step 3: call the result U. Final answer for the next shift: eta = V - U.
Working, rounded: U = 7.25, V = 6.7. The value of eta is -0.5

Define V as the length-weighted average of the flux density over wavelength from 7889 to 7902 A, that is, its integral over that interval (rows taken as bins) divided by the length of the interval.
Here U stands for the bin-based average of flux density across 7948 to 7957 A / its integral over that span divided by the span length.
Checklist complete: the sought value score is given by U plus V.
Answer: 14.44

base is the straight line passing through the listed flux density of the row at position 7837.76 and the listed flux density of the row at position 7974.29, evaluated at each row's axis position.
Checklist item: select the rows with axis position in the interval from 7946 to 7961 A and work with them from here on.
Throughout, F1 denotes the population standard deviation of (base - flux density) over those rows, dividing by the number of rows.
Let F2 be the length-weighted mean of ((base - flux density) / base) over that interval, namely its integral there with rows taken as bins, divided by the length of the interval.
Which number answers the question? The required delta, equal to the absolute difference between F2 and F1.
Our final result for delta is 0.859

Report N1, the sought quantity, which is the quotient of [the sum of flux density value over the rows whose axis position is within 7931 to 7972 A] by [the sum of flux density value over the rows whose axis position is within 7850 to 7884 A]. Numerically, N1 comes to 1.13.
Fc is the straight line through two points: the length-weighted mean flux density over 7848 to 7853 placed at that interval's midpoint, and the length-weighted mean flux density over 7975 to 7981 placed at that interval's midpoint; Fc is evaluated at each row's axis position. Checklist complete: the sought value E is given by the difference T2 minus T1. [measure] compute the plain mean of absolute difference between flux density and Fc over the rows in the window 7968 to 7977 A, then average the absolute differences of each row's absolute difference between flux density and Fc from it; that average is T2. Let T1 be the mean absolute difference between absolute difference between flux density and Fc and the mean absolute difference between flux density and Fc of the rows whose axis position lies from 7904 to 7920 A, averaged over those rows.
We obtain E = 0.07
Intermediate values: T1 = 0.26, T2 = 0.33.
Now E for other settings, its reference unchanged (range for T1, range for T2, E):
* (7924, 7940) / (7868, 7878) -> -0.23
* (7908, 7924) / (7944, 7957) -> 0.06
